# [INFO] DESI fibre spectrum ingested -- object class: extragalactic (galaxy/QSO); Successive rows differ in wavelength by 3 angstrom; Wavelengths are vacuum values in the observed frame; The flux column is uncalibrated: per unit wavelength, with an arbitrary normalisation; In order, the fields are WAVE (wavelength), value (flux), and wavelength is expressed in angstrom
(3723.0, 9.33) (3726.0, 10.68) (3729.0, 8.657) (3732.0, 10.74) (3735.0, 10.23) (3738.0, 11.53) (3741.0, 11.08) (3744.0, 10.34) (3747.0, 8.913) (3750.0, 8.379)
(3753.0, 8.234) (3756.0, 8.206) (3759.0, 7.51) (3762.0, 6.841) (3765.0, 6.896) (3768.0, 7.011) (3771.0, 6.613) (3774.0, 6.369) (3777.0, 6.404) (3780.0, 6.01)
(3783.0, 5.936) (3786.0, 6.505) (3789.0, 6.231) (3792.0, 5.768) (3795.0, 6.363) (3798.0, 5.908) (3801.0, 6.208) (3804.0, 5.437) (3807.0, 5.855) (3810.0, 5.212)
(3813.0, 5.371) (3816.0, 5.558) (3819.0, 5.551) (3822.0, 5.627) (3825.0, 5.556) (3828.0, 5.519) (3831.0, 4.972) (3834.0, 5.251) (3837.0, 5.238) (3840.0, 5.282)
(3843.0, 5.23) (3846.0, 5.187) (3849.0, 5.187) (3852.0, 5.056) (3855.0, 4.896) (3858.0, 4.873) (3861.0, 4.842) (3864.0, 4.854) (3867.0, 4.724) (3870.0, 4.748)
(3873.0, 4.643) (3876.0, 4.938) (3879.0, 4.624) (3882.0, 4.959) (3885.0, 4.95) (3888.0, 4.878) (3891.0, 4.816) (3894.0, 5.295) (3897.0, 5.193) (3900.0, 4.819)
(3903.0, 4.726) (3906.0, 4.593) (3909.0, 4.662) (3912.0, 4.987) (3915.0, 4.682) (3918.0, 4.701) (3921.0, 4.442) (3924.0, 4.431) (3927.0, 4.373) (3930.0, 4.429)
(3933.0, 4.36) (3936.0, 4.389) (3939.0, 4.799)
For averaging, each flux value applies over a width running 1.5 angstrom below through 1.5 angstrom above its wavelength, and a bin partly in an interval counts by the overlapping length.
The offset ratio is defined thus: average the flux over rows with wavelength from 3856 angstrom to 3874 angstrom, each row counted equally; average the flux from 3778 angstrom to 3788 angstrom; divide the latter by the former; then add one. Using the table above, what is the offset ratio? 2.29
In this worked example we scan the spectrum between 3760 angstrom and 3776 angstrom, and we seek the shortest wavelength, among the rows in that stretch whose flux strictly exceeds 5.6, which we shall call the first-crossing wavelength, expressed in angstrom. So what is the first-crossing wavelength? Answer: 3762.0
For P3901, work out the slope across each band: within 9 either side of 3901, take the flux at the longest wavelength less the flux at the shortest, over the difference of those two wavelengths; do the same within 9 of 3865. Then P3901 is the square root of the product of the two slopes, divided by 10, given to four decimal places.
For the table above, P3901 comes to 0.0025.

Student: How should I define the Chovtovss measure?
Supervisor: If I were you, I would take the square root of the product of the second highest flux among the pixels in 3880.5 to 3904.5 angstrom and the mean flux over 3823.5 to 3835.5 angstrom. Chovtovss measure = 5.3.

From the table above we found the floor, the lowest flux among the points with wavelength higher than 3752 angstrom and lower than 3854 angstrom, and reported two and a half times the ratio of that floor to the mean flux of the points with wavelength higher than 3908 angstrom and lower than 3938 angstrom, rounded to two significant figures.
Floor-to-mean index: 2.7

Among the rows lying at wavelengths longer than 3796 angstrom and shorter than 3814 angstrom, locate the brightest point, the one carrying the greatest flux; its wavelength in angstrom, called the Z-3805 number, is 3801.0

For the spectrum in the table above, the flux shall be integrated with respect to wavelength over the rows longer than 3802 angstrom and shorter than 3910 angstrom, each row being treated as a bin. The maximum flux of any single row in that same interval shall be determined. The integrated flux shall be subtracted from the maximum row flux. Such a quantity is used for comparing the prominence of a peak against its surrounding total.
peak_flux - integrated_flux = -544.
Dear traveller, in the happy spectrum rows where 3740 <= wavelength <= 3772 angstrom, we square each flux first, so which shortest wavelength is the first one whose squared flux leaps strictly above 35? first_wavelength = 3741.0 angstrom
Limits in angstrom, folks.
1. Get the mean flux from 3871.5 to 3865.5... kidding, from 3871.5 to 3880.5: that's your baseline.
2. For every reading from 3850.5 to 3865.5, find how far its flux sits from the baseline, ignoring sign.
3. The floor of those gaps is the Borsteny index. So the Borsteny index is 0.11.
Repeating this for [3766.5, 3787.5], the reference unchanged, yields 1.20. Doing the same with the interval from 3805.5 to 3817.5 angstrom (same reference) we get 0.48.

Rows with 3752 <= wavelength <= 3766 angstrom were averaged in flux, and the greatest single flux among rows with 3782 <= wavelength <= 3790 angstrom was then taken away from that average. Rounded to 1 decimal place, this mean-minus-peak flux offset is 1.0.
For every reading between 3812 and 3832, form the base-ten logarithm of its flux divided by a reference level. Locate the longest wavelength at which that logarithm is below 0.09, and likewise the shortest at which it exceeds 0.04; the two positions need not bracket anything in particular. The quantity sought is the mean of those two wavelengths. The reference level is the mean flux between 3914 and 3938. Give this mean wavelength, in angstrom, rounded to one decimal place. 3822.0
